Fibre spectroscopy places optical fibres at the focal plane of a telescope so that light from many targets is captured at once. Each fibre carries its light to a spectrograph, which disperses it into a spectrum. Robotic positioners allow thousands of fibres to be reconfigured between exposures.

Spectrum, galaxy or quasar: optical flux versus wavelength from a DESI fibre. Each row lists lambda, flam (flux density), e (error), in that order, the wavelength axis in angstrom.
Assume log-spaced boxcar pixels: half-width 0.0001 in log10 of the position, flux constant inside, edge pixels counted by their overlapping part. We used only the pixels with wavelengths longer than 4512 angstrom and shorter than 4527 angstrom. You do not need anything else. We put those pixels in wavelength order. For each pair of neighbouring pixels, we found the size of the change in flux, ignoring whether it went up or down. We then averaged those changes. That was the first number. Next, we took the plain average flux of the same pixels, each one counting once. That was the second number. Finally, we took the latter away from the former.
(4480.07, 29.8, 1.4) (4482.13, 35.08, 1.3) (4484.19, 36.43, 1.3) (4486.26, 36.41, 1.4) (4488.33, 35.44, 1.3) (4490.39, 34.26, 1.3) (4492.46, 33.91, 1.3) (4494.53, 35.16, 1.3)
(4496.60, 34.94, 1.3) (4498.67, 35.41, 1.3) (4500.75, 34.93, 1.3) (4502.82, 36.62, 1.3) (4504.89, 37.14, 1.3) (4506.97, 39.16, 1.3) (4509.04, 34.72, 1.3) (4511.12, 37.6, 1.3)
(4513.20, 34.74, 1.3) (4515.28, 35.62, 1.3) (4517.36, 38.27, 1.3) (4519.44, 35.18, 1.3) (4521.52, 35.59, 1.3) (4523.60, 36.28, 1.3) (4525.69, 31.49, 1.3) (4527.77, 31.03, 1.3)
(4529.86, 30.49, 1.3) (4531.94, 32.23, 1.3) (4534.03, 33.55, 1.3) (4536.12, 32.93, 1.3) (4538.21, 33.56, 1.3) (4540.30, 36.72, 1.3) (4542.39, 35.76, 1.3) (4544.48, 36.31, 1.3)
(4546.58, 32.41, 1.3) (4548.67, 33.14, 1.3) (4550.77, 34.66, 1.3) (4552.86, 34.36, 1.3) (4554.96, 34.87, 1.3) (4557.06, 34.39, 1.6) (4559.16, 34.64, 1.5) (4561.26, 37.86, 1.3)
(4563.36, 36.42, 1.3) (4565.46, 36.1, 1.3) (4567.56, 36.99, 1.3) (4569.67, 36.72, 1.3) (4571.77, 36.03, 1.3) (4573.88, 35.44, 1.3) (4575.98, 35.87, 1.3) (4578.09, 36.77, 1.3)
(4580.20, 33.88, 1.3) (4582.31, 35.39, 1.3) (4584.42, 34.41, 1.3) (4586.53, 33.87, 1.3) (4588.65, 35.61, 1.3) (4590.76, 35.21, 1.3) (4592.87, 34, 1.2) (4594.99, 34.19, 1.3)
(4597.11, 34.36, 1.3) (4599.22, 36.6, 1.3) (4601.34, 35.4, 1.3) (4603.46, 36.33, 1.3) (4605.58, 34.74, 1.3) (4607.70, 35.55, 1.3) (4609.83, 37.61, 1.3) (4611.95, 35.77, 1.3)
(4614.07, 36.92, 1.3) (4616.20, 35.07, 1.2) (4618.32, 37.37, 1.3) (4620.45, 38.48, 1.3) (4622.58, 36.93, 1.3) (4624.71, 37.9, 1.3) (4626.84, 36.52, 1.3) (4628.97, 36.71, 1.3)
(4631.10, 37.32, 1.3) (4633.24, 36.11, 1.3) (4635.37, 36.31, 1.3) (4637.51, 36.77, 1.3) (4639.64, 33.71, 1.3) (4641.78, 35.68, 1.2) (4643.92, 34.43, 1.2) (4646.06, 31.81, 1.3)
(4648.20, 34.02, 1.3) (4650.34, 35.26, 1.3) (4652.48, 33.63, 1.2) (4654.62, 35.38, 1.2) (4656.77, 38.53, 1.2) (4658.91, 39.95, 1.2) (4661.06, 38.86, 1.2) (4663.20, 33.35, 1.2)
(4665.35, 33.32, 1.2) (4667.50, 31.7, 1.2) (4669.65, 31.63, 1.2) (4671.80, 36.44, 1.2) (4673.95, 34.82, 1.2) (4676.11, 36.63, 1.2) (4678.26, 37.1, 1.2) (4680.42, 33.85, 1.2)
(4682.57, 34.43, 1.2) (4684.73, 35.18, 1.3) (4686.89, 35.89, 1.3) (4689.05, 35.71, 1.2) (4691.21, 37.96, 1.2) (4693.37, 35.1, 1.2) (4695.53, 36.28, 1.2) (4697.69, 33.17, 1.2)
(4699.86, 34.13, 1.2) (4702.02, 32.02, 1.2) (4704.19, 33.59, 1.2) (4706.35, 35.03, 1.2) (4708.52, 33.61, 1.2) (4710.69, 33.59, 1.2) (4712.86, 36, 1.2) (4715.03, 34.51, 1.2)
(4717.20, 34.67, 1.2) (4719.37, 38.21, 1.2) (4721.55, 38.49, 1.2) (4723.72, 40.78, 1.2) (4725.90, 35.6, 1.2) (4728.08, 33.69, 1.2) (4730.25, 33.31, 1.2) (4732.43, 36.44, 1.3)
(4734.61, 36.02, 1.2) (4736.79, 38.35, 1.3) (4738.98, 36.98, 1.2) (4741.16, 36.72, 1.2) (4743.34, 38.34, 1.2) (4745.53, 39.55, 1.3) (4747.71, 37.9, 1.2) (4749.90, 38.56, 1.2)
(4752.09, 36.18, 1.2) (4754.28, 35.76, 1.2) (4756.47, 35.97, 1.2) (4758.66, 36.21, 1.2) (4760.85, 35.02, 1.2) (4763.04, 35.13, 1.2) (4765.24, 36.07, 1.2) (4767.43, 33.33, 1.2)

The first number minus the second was -33.2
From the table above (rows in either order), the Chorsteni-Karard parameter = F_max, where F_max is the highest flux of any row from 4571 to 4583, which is 36.77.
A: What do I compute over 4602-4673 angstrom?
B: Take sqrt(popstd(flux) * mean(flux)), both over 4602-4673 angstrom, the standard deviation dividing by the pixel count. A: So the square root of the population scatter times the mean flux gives 8.6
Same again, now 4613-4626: 6.3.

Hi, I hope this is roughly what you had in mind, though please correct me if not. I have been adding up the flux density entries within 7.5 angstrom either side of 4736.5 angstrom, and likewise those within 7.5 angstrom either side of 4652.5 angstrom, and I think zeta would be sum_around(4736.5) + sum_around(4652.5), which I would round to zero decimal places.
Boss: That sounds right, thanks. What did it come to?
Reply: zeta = 505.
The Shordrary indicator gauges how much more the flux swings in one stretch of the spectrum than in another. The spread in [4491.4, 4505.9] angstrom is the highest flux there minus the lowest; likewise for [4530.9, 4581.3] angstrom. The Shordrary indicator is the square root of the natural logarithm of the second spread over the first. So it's 0.7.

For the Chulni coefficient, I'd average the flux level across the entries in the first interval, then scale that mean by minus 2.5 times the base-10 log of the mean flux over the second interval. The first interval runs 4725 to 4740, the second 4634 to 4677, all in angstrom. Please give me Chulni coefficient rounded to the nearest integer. -138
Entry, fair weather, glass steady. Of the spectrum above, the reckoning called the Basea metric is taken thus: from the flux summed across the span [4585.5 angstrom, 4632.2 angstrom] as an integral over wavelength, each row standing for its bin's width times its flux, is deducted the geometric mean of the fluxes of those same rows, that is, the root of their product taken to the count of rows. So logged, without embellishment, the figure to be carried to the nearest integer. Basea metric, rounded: 1646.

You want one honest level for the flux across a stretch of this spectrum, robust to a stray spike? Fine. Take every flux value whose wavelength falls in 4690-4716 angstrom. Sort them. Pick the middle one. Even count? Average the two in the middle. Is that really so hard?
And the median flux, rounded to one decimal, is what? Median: 34.3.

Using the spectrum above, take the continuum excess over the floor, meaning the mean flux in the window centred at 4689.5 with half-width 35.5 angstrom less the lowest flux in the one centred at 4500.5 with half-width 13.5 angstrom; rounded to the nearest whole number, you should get 2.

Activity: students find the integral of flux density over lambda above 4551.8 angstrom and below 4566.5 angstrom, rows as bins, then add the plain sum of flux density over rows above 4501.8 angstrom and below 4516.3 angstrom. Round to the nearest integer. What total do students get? 778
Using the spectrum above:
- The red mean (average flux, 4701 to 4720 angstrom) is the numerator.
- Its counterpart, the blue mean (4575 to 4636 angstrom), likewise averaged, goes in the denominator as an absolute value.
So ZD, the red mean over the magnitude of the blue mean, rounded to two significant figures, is 0.96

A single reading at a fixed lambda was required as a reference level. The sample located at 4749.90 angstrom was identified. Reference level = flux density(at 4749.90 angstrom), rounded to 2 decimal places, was 38.56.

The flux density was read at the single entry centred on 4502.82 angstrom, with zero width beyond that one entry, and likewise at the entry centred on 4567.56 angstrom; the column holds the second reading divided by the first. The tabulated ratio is 1.010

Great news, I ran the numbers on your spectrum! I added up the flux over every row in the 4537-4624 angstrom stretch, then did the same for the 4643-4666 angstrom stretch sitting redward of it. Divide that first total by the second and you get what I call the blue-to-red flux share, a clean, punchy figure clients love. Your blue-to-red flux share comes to 3.7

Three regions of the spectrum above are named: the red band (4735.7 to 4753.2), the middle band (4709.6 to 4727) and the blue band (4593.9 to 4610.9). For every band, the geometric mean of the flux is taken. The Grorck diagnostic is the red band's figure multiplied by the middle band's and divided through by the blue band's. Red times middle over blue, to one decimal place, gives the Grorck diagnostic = 38.7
